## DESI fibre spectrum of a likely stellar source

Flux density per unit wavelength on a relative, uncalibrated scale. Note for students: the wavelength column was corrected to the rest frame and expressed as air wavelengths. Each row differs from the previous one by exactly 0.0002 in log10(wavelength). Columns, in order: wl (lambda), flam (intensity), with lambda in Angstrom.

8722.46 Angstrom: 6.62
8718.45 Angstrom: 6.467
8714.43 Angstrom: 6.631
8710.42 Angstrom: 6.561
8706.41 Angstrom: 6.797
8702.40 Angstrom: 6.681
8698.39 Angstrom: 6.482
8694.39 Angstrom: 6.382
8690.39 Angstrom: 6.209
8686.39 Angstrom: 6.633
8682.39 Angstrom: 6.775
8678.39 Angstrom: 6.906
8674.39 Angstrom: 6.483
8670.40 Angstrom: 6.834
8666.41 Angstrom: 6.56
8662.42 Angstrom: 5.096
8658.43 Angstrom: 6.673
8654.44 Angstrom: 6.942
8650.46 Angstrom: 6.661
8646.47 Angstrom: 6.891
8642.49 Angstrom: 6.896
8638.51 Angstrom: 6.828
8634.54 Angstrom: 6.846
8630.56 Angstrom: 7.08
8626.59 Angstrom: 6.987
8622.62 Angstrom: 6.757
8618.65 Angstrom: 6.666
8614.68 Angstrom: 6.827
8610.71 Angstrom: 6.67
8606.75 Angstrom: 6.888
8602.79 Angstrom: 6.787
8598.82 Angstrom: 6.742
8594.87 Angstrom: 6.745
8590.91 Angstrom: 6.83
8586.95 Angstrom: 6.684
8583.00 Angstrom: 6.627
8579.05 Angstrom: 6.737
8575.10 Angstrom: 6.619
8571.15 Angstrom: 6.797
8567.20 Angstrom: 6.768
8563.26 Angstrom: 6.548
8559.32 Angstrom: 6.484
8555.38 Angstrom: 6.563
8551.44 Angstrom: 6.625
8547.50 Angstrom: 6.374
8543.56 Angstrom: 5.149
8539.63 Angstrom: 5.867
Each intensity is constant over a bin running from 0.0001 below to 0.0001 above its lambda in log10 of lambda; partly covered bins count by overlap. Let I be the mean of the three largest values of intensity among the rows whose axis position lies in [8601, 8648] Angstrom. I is 6.99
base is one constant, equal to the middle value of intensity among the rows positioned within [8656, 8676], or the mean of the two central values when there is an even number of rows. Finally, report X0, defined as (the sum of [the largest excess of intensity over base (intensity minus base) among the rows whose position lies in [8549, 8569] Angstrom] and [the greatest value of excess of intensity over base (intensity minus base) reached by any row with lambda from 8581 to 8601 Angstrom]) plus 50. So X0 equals 50.5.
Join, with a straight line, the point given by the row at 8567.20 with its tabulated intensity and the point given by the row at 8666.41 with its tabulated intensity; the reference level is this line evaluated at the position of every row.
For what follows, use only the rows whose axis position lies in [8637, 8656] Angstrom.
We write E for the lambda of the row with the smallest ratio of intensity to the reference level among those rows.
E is 8650.46 Angstrom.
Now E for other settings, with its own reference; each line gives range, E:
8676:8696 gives 8690.39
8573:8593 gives 8575.10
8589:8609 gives 8594.87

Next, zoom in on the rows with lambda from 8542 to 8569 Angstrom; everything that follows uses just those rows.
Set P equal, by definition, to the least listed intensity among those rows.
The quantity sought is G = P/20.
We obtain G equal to 0.257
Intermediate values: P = 5.149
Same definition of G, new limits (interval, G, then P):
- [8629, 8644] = 0.341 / 6.828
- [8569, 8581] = 0.331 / 6.619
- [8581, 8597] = 0.331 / 6.627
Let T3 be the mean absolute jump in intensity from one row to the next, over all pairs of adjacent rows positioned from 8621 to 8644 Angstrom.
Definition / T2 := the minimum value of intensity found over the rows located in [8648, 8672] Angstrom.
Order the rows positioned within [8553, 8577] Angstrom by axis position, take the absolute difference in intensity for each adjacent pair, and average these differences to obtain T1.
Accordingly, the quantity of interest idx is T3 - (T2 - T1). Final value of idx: -4.9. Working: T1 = 0.11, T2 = 5.096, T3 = 0.1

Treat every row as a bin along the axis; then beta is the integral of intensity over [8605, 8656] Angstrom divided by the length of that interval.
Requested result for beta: 6.84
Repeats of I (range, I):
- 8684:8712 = 6.70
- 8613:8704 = 7.00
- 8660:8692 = 6.84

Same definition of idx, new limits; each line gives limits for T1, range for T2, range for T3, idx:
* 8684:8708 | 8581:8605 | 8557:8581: -6.3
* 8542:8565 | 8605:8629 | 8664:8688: -6.1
